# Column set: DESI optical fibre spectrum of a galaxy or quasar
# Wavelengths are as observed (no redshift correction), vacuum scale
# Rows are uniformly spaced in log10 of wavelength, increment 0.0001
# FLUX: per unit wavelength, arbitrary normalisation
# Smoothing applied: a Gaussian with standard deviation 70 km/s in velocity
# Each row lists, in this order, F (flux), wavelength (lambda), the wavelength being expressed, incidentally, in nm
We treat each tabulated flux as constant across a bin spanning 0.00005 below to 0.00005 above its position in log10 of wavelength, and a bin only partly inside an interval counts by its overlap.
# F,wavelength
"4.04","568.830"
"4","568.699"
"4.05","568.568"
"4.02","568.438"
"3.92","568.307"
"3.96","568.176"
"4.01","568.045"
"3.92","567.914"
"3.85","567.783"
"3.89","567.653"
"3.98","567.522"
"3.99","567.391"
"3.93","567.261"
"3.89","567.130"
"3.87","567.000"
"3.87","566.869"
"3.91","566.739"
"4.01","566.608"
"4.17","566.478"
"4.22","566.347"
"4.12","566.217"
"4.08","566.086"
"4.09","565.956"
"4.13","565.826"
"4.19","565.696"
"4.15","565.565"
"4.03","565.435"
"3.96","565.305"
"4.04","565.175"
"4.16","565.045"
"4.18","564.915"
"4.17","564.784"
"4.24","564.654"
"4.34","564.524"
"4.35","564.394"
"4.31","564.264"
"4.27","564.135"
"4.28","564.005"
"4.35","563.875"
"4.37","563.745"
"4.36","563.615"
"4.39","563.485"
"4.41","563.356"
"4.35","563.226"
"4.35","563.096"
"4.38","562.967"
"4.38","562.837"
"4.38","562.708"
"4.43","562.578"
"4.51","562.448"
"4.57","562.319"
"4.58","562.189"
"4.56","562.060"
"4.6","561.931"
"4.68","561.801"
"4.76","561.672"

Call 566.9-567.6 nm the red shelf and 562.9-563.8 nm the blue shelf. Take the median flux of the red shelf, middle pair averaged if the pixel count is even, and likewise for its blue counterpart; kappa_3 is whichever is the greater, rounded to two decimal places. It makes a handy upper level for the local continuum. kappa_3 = 4.37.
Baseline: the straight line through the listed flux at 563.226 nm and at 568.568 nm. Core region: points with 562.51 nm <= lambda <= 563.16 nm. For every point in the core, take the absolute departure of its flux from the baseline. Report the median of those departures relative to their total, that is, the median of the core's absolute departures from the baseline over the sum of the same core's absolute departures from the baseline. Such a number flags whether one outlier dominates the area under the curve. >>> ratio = 0.11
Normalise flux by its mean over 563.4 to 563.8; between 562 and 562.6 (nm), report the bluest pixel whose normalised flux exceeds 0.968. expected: 562.060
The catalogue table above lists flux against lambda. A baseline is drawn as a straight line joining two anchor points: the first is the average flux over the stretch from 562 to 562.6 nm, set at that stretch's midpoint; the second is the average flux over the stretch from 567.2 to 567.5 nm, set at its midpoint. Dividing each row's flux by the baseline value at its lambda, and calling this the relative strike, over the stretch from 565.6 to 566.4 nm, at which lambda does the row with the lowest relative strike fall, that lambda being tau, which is 565.956 nm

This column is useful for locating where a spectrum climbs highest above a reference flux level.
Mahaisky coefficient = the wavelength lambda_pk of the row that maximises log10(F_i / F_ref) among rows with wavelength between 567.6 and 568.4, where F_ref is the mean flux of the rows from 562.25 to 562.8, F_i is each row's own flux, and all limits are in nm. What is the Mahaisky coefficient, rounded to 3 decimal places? 568.045 nm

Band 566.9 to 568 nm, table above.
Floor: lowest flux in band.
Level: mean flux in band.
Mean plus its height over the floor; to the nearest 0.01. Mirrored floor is 3.98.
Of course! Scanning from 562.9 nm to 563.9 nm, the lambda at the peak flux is 563.356 nm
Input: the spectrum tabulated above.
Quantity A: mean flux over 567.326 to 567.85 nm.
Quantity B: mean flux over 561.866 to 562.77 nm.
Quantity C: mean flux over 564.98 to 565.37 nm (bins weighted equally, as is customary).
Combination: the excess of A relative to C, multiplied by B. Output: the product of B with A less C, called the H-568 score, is -0.6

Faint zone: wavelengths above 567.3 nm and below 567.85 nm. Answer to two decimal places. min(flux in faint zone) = 3.85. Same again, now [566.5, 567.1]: 3.87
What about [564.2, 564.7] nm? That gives 4.24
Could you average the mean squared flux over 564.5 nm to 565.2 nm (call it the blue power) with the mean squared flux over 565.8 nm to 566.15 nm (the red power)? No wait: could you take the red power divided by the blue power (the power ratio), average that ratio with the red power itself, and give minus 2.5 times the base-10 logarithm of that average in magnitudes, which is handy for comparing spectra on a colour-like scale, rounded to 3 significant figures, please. -2.37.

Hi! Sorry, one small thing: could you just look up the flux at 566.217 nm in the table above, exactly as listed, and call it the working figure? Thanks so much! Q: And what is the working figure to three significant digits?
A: 4.12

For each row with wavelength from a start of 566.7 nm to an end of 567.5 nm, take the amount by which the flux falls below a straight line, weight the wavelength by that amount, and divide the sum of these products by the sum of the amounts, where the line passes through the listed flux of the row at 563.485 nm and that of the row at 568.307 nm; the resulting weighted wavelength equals 566.98 nm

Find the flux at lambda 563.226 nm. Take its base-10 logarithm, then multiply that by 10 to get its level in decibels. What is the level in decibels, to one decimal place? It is 6.4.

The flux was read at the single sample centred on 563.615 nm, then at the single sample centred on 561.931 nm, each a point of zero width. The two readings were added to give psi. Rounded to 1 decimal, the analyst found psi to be 9.0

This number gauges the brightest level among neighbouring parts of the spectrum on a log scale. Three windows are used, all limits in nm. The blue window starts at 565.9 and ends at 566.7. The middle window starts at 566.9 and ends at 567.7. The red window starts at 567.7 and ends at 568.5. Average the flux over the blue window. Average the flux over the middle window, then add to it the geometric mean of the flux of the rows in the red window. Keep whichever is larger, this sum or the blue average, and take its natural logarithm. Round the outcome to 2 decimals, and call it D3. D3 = 2.06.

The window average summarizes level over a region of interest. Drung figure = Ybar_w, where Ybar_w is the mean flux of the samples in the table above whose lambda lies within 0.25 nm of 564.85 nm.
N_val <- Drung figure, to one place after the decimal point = 4.2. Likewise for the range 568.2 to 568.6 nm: 4.0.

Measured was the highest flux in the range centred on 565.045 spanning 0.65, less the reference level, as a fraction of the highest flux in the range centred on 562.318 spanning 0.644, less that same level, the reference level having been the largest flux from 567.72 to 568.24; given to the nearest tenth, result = 0.3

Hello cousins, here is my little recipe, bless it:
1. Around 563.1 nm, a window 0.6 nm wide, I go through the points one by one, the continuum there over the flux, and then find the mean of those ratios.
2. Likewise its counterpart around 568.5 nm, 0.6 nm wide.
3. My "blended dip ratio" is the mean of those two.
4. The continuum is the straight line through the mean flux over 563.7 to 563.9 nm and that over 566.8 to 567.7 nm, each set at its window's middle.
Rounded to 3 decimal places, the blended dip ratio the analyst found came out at 0.979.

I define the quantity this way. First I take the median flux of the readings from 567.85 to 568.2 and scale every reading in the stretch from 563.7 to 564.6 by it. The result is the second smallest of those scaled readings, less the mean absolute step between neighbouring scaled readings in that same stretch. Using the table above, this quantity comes 1.07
